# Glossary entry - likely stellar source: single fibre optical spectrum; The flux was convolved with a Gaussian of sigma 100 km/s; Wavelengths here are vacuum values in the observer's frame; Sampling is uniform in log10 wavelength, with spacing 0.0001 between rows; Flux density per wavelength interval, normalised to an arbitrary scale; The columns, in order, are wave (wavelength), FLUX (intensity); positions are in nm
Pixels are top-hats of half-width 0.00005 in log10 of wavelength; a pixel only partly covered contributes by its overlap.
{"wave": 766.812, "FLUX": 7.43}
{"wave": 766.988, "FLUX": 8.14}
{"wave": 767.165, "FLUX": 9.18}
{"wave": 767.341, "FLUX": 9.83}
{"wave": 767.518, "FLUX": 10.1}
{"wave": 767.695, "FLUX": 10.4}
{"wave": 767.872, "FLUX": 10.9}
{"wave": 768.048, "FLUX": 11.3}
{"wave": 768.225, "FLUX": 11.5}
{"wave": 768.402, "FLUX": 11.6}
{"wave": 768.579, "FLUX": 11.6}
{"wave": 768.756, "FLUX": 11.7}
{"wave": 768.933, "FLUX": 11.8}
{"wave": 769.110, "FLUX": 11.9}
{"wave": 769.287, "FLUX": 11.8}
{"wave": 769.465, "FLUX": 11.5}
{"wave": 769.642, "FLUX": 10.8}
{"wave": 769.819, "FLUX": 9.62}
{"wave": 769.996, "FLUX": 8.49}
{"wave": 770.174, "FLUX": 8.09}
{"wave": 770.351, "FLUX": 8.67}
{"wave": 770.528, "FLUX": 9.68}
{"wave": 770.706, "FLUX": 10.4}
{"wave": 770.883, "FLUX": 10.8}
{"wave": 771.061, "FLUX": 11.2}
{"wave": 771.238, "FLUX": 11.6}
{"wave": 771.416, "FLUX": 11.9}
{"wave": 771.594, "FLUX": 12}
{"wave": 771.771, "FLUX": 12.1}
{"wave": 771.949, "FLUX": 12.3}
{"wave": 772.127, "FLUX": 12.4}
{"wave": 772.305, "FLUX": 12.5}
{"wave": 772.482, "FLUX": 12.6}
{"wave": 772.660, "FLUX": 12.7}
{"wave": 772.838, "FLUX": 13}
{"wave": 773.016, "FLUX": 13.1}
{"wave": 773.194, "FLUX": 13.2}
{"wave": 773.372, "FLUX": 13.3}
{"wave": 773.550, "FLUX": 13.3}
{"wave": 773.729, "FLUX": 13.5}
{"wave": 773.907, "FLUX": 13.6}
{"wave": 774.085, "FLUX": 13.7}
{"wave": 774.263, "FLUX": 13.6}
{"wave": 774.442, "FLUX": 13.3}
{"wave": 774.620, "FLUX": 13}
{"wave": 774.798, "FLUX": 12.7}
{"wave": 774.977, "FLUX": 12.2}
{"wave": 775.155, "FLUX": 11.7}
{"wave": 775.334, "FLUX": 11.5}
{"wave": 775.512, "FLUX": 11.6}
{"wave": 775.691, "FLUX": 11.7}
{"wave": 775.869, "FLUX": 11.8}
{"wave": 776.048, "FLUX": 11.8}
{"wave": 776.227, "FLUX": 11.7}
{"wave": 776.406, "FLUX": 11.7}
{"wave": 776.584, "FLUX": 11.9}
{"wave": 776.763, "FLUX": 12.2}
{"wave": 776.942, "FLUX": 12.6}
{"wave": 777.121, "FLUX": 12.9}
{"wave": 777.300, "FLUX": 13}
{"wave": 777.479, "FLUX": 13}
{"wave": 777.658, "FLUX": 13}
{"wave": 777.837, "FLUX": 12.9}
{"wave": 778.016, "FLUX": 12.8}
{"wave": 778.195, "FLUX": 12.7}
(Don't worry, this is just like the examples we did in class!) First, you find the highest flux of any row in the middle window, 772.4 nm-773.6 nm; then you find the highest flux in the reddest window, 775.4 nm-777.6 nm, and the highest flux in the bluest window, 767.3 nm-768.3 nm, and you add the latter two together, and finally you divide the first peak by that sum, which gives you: 0.543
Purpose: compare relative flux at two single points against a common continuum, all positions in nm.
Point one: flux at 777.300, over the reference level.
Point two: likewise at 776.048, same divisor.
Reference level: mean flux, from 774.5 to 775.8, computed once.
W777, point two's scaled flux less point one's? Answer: -0.10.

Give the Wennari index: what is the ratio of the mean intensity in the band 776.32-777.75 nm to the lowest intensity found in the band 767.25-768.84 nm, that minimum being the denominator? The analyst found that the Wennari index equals 1.3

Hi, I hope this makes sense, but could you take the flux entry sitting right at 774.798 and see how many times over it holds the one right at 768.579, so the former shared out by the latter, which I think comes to 1.09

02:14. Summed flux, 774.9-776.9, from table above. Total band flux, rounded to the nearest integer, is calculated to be 130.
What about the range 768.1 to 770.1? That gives 122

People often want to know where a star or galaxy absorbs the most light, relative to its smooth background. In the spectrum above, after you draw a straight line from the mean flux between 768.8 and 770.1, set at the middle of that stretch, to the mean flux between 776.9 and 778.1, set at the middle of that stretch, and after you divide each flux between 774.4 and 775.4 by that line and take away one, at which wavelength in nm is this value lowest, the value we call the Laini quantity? 775.334 nm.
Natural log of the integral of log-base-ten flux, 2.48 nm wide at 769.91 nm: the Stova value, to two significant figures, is 0.92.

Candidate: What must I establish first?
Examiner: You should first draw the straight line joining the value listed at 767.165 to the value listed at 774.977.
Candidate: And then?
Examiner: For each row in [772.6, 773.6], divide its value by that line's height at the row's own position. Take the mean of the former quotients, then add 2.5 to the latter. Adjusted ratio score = 3.64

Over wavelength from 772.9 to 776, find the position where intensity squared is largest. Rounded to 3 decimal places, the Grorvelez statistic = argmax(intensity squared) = 774.085 nm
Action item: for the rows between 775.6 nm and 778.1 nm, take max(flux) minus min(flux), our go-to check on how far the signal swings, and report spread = 1.3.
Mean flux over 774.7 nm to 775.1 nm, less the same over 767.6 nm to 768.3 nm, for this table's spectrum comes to 1.4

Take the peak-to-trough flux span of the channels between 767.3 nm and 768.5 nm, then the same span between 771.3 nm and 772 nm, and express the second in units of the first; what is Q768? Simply 0.23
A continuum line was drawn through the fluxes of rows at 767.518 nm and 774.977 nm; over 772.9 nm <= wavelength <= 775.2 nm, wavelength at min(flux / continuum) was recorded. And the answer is 775.155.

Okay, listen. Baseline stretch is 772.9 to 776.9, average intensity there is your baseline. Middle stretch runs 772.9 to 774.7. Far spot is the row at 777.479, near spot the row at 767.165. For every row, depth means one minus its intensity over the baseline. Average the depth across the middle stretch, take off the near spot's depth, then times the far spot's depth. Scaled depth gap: 0.012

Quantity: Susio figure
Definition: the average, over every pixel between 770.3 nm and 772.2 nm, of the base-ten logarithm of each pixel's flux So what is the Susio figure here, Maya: 1.05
